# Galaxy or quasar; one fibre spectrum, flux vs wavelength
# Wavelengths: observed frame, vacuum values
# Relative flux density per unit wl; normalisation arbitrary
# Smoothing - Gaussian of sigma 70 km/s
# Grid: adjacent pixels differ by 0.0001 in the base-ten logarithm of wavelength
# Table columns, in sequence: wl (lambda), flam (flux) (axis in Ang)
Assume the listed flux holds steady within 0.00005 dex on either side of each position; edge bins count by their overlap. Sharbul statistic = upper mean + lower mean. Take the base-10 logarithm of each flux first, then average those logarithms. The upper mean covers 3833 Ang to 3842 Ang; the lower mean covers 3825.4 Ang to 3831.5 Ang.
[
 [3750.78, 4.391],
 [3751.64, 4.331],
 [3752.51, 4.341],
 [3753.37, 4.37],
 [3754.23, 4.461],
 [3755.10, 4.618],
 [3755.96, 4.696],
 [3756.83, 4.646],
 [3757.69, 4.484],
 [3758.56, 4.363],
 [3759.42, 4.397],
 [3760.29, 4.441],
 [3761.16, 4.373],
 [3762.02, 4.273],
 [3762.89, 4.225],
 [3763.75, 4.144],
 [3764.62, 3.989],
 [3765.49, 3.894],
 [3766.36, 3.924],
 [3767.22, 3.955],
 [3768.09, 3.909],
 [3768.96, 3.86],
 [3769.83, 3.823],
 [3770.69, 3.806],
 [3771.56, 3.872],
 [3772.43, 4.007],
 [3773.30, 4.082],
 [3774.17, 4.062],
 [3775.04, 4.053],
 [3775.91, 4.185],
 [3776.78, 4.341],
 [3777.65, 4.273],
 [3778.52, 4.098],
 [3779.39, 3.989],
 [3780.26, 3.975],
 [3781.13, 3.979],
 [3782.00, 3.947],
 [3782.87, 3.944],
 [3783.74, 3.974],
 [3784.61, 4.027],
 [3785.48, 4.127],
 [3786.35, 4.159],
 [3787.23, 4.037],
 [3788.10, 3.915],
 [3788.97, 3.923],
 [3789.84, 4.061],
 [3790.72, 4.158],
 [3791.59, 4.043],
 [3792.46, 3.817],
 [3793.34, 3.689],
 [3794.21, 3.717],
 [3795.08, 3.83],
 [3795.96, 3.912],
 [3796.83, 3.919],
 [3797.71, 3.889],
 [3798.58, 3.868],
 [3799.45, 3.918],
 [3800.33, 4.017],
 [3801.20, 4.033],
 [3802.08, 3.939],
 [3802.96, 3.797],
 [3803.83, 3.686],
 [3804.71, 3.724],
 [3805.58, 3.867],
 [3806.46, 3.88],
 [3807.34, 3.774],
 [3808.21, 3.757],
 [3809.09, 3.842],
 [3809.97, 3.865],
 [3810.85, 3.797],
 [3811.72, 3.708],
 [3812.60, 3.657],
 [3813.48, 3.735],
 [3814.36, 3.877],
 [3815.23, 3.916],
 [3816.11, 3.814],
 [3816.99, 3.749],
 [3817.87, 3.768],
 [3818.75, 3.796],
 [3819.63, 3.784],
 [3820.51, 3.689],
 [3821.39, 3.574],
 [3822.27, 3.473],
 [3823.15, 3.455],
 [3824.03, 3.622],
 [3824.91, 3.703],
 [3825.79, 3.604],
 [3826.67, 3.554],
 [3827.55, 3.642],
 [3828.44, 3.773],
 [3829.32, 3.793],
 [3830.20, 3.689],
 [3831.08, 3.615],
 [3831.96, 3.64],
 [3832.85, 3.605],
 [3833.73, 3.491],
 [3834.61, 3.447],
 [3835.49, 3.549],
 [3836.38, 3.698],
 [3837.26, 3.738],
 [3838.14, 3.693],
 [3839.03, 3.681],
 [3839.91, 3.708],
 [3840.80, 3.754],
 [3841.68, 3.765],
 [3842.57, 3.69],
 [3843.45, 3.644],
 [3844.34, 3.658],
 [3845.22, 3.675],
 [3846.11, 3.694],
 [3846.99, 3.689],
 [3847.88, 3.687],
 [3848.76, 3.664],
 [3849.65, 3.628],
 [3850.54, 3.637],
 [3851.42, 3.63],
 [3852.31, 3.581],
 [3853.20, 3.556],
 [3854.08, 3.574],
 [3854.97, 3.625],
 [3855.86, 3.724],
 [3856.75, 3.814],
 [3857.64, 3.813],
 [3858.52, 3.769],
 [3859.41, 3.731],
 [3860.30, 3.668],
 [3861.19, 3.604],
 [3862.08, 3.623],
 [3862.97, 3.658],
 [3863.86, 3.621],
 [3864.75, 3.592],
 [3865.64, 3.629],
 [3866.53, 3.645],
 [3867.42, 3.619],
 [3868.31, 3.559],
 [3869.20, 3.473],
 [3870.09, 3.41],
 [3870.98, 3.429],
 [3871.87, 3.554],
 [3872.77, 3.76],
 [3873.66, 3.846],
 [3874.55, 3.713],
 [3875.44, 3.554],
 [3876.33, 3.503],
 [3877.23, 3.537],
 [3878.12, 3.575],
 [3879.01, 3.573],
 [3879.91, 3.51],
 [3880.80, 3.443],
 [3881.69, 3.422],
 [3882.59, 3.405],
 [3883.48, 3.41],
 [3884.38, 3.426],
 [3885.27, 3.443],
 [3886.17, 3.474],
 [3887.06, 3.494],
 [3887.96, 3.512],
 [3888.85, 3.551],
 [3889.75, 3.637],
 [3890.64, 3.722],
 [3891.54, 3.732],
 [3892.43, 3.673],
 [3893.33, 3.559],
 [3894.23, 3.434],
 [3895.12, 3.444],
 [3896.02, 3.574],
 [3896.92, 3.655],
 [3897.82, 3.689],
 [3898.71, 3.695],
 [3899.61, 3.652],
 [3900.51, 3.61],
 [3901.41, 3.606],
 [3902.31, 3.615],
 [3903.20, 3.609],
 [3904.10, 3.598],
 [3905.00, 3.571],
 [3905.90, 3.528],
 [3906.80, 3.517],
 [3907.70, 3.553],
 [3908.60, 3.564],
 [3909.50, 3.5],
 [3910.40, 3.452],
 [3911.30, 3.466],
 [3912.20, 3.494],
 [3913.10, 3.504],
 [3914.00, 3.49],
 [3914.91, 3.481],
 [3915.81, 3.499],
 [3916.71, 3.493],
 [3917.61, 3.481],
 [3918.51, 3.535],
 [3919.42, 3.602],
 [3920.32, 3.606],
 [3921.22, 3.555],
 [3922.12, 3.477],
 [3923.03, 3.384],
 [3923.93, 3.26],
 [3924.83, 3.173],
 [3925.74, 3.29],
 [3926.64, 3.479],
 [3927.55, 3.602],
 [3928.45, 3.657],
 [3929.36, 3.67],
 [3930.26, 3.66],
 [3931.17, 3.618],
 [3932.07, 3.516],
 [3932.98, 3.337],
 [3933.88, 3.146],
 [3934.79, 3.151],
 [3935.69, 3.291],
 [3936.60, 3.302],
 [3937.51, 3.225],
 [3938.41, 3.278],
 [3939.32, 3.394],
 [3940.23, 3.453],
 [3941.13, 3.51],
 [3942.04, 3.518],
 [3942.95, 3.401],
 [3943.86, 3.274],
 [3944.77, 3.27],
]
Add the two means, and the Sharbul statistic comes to 1.13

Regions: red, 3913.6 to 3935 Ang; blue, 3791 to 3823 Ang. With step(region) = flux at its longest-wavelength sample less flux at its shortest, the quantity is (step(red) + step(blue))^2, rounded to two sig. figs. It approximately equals 0.83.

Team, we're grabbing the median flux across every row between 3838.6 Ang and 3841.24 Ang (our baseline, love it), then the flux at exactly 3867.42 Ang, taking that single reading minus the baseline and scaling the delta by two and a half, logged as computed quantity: -0.22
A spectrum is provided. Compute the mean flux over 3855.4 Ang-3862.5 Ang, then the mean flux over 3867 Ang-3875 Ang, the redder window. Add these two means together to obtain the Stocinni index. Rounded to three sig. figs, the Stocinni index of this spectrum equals 7.31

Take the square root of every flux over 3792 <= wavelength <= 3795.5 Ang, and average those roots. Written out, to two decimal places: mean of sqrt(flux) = 1.94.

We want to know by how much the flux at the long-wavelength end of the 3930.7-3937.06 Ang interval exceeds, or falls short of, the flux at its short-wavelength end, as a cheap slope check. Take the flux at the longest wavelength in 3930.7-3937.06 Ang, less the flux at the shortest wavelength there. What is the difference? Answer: -0.3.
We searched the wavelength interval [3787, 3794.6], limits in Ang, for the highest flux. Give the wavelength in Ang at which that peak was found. 3790.72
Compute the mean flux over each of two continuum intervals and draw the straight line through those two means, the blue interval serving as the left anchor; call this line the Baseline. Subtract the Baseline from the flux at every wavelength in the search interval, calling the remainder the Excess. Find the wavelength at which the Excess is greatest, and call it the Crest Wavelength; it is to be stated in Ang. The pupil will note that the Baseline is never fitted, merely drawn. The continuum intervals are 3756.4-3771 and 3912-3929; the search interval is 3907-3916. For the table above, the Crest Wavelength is 3908.60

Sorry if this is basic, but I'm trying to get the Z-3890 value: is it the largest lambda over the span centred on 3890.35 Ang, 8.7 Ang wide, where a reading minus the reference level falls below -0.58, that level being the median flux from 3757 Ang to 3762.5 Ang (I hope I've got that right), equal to 3894.23 Ang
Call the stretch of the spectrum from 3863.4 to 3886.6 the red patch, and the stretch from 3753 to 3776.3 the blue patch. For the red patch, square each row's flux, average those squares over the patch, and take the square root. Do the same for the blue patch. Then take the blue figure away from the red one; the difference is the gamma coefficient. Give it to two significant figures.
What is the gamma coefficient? -0.65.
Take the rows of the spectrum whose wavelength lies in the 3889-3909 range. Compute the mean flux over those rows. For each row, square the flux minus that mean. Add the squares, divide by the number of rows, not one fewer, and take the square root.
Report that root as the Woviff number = 0.078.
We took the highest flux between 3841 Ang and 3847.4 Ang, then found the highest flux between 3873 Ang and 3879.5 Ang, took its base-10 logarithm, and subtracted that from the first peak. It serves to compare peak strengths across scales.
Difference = 3.18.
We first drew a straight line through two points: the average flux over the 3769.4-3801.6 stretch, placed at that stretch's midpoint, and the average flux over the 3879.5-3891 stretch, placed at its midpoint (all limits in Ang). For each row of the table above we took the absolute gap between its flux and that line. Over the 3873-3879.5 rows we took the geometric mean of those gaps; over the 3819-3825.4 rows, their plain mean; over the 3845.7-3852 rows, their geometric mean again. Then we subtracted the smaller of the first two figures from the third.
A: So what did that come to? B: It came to -0.020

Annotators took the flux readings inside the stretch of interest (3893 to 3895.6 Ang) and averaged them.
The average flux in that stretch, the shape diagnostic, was 3.48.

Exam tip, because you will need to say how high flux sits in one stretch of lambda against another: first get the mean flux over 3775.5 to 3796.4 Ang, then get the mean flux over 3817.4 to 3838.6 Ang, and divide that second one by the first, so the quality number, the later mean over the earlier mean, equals 0.91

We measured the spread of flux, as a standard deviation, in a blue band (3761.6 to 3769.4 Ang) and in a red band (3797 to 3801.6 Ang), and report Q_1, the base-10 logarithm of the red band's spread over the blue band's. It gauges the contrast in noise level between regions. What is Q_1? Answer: -0.3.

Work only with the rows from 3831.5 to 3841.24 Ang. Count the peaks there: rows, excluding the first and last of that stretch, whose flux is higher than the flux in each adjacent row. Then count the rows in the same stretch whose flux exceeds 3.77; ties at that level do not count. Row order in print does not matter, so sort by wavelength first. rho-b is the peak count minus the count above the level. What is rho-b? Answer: 1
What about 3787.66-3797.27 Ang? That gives -8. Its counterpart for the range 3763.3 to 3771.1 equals -8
